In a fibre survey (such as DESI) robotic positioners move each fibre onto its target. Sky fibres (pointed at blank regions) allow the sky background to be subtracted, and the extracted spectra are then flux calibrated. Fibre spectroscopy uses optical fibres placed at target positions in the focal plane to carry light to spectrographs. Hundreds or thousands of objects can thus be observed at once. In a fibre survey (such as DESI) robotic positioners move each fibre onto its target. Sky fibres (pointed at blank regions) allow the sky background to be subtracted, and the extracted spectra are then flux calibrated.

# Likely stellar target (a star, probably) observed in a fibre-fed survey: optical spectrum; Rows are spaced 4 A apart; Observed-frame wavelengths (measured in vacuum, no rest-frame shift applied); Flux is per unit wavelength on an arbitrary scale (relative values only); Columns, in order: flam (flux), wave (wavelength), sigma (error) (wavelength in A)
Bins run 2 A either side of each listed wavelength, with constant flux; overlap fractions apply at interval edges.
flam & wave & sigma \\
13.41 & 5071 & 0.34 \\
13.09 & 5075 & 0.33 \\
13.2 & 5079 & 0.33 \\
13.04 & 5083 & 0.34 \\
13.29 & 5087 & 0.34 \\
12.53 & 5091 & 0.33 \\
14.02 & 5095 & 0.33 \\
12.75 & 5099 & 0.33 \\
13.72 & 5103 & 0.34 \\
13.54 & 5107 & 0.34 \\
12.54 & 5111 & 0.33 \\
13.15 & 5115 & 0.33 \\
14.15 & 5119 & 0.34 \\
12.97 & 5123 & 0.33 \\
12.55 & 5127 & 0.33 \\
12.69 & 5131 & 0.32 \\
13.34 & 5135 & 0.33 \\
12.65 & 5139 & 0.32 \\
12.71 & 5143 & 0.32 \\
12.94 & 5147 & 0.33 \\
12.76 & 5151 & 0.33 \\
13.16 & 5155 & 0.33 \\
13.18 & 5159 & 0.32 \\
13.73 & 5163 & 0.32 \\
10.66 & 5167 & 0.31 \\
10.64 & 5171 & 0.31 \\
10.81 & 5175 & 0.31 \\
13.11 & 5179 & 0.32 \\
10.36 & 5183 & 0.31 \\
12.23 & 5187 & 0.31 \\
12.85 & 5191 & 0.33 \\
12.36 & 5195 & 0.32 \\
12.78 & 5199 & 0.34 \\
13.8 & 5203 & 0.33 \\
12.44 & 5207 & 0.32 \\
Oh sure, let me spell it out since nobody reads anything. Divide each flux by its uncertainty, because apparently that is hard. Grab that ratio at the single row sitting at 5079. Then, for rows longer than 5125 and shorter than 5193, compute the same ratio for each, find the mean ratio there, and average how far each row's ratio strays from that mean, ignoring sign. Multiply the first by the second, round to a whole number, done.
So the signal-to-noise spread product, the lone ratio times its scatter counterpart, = 84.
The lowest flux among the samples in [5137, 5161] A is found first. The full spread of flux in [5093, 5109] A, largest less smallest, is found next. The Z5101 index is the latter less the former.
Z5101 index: -11.4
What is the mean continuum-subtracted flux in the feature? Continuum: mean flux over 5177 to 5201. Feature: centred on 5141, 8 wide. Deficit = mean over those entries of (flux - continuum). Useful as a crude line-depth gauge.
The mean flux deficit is 0.40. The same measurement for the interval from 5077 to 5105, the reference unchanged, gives 0.94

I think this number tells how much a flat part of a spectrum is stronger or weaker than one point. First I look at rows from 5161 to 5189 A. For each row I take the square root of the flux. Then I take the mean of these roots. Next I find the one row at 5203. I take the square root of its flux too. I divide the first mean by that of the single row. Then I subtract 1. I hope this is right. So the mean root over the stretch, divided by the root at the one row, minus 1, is -0.083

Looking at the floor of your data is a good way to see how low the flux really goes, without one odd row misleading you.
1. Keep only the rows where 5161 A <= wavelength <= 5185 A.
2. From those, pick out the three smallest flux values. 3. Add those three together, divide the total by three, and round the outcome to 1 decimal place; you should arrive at 10.6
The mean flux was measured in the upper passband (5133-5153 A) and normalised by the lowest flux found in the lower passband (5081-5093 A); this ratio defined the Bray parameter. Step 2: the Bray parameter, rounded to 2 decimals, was 1.03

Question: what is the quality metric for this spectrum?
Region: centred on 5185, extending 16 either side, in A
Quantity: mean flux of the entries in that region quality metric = 11.89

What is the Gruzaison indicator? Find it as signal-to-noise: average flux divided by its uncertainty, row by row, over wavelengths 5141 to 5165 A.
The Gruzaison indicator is 40.3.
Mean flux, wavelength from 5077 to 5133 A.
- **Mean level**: 13.2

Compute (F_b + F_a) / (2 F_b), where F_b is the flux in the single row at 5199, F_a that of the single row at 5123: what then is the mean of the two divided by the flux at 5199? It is 1.007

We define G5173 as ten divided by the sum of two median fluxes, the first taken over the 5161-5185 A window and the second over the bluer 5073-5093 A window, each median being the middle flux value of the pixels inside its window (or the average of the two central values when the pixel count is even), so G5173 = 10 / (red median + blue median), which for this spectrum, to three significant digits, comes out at 0.420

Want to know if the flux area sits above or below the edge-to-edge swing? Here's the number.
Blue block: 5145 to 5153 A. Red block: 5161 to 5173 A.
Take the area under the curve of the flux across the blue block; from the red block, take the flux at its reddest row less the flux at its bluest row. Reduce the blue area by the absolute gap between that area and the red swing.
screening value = -3.1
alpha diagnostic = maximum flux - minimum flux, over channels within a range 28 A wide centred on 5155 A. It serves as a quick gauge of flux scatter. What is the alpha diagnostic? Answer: 3.1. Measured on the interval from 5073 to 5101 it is 1.5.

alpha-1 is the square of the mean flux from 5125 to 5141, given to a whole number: 164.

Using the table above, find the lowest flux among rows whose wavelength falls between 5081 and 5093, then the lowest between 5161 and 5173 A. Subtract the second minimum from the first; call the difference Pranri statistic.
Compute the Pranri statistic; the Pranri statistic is 1.89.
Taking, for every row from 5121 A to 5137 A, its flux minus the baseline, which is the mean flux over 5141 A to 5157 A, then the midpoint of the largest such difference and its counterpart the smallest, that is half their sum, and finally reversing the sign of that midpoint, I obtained -0.1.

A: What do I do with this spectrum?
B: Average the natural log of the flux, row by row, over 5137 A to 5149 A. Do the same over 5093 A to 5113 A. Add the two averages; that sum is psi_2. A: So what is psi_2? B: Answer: 5.13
